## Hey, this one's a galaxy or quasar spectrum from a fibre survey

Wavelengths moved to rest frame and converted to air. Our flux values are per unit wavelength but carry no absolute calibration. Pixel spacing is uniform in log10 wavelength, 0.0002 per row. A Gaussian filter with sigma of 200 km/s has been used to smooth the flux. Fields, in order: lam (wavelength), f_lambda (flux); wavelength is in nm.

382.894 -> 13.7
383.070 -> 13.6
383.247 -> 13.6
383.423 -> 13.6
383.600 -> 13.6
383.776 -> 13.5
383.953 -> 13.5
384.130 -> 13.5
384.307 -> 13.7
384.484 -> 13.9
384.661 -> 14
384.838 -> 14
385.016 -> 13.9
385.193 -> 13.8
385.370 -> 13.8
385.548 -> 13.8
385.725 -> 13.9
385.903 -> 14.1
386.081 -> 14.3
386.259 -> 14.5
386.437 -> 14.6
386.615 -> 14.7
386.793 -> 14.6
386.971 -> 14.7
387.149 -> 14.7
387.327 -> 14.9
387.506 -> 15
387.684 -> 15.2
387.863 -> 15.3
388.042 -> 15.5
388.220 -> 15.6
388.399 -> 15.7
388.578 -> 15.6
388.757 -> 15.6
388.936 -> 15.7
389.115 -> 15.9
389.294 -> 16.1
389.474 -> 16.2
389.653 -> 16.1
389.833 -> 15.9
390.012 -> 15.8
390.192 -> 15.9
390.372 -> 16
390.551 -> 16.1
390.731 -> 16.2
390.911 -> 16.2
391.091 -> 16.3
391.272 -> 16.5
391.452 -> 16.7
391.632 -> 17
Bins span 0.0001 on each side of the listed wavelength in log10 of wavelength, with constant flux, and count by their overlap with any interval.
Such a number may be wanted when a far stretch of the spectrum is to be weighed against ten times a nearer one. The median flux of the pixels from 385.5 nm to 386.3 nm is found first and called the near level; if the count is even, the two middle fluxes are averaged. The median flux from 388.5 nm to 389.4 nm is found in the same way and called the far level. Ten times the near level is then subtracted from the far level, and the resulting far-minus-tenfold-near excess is -125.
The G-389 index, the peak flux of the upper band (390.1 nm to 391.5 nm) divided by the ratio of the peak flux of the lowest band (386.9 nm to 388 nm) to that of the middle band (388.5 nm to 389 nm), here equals 17.1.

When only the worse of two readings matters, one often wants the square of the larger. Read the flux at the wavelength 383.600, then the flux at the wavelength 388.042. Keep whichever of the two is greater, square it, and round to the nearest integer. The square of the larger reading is 240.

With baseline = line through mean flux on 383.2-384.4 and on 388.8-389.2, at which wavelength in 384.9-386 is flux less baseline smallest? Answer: 385.548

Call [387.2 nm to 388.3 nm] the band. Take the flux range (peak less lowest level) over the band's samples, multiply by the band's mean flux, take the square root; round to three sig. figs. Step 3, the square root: 3.27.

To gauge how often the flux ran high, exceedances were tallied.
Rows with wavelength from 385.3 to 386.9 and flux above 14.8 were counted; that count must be 0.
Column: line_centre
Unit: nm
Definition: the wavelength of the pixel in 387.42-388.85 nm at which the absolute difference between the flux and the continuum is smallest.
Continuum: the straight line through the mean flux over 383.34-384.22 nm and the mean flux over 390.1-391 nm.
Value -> 387.506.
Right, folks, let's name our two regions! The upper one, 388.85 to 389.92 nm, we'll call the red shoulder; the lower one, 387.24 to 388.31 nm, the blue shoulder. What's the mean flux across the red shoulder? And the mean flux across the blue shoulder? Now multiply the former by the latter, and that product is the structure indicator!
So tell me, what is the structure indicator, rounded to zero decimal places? 244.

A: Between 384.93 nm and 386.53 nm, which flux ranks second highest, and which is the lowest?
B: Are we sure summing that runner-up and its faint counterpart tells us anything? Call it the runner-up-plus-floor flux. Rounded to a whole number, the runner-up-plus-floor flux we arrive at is 28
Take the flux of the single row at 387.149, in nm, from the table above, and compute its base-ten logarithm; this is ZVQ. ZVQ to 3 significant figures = 1.17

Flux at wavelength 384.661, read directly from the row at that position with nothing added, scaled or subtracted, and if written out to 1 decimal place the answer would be 14.0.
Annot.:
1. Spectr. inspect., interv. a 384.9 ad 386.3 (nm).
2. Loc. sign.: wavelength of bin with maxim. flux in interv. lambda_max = 386.259 nm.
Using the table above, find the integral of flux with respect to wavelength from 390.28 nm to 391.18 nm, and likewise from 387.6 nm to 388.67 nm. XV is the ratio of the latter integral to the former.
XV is 1.14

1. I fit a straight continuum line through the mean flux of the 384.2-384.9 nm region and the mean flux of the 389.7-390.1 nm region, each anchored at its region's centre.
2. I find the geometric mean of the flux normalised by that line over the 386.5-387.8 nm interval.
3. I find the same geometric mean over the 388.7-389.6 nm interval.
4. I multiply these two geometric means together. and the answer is 1.02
